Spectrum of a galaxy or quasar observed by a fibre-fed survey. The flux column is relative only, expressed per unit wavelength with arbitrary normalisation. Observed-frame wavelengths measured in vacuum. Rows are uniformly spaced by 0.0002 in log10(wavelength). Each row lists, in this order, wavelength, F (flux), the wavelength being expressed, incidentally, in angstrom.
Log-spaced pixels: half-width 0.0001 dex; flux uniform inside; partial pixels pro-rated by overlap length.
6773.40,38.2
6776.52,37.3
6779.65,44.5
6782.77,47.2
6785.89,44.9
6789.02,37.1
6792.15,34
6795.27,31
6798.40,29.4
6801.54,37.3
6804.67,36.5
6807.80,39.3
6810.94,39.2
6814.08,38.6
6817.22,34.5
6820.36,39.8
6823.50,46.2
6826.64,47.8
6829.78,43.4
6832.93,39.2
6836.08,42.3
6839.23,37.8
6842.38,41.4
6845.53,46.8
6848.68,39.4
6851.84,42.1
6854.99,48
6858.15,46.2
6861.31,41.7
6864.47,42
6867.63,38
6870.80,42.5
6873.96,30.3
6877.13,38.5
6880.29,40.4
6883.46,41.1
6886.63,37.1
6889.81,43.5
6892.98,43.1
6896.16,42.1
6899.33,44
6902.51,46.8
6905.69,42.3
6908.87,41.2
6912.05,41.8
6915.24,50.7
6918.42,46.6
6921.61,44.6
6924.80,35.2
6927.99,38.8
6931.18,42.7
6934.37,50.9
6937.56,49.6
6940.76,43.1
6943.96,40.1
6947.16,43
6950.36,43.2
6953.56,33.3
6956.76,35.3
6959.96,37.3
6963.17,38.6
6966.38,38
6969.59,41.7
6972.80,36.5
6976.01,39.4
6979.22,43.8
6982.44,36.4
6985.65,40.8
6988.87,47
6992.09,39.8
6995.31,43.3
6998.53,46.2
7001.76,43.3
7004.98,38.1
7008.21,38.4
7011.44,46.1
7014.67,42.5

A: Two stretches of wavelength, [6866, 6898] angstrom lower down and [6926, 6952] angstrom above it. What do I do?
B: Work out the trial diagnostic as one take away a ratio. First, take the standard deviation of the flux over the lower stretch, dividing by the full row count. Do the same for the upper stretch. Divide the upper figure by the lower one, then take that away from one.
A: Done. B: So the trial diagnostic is -0.1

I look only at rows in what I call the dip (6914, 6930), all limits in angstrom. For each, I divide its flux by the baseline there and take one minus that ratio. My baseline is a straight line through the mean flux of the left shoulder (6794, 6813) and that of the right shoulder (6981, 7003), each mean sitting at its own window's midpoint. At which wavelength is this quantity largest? 6924.80 angstrom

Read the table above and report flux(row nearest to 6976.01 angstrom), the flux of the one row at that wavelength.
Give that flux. 39.4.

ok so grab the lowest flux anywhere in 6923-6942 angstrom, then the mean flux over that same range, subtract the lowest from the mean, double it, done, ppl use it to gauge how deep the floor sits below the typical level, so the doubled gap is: 16.4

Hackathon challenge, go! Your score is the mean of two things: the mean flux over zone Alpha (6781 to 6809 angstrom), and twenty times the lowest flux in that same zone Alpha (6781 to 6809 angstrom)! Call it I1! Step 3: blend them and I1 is 313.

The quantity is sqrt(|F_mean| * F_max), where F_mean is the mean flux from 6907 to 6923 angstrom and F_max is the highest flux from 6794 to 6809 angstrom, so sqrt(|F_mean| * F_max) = 42.0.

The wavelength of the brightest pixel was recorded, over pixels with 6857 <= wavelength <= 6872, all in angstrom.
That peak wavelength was 6858.15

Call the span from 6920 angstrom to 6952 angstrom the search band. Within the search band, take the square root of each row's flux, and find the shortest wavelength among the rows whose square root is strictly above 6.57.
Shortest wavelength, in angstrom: 6921.61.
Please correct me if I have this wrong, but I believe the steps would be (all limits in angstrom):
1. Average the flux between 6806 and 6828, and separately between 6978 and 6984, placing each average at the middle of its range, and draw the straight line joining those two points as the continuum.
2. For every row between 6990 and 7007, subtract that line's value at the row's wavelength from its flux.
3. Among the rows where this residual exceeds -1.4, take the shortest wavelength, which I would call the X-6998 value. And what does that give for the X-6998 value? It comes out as 6992.09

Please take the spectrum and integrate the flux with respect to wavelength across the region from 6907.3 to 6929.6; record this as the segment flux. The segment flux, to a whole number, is 952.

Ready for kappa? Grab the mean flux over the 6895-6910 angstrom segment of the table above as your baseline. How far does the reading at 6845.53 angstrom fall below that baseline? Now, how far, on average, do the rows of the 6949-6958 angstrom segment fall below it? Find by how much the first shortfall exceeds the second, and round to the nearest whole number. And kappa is -10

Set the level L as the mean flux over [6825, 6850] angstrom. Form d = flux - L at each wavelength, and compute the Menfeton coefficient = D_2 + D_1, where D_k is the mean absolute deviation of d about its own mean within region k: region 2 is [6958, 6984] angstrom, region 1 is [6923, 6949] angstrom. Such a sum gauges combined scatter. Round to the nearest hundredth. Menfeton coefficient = 5.73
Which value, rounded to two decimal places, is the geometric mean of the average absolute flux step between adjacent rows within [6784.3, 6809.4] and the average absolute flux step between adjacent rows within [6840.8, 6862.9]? 4.22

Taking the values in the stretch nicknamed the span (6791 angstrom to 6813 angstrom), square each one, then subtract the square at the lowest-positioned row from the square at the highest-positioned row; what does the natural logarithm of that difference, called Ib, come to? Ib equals 5.9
